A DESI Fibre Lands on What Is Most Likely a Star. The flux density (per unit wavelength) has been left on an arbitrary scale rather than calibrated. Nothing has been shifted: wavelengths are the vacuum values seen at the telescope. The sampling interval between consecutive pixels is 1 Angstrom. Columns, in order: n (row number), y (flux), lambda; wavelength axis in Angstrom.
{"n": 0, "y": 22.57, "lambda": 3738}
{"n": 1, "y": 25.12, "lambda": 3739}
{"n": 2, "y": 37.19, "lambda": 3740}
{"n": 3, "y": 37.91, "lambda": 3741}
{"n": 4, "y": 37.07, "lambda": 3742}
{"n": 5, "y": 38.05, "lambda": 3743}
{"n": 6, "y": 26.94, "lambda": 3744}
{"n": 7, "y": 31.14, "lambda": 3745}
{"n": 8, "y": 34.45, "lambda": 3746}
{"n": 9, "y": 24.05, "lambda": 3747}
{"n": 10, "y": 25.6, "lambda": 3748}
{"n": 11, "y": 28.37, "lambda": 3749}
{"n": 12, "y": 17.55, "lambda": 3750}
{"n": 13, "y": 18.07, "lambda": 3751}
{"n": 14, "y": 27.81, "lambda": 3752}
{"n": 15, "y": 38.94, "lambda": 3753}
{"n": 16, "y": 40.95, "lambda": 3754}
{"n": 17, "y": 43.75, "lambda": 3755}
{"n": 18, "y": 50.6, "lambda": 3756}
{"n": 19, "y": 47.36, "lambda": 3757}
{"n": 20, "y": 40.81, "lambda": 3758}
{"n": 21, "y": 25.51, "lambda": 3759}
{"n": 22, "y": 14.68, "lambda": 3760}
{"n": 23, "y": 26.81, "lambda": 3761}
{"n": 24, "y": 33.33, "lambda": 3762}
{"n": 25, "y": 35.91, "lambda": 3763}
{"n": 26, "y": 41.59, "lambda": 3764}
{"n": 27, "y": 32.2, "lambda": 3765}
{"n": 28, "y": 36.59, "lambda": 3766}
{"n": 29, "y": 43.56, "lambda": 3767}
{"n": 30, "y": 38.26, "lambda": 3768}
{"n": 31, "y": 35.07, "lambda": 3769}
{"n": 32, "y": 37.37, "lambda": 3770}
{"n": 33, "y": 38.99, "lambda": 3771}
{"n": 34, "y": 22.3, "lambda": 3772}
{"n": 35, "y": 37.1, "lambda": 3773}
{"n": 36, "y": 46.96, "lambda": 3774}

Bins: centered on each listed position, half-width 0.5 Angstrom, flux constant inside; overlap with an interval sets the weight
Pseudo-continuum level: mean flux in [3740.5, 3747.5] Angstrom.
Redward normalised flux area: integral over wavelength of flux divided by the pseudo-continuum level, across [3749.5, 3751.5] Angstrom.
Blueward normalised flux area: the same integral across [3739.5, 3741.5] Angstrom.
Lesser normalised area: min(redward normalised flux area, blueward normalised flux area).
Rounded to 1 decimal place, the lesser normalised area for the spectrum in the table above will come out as 1.1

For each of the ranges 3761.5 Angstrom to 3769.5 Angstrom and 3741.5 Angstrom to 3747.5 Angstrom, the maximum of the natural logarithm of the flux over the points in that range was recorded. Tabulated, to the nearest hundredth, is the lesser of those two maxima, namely 3.64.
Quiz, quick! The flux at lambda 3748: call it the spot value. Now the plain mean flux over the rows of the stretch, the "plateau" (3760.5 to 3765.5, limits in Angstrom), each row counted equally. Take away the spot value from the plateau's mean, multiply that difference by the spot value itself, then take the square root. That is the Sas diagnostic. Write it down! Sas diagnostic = 15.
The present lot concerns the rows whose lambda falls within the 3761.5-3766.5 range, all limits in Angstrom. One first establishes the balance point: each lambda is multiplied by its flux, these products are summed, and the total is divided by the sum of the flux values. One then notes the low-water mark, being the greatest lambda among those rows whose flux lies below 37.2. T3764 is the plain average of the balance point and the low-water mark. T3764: 3765.0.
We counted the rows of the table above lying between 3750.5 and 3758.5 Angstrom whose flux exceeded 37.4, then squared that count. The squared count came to 36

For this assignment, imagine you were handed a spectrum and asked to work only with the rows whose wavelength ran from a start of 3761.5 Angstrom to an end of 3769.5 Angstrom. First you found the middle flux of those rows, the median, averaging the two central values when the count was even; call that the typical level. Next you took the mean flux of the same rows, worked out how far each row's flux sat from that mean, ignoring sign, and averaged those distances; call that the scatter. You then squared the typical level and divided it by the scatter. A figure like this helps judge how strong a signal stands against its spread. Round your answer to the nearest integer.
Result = 430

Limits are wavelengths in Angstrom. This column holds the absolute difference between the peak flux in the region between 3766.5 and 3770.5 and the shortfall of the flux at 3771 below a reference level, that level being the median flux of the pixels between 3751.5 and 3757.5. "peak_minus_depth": 40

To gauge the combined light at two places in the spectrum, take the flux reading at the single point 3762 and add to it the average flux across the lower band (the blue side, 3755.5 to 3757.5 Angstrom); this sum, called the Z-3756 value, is 82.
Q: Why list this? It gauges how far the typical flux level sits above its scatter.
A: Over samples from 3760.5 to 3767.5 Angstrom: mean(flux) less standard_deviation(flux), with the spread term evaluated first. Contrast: 30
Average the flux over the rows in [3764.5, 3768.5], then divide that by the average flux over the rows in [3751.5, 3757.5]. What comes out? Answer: 0.91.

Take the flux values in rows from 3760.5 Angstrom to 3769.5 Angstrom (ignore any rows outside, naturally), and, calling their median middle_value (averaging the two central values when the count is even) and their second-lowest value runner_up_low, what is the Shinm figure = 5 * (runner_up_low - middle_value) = -19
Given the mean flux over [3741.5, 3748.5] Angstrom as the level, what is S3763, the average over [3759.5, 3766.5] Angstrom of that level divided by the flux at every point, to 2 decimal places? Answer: 1.09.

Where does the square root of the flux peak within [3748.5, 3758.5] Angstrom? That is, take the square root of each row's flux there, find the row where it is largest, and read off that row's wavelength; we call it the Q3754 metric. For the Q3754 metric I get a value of 3756 Angstrom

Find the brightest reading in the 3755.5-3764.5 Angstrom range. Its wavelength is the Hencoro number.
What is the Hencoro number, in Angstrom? 3756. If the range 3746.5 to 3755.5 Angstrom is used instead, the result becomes 3755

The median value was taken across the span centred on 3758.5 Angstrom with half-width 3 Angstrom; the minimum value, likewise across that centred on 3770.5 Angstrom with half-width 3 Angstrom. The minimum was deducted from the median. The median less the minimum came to 12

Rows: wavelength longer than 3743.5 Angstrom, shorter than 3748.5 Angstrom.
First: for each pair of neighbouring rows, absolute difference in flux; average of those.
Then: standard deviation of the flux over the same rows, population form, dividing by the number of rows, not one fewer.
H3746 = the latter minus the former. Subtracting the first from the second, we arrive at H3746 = -1.0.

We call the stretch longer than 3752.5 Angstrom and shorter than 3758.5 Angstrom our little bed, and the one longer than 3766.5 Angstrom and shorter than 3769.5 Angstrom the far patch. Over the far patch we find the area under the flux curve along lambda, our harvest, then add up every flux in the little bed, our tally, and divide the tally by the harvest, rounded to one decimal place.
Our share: 2.2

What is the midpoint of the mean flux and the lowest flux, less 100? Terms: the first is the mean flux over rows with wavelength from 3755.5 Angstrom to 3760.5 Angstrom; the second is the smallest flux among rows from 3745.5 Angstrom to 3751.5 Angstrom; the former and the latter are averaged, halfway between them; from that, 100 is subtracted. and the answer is -73.3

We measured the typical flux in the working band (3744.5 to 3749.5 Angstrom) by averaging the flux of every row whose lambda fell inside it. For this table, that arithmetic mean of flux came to 28.7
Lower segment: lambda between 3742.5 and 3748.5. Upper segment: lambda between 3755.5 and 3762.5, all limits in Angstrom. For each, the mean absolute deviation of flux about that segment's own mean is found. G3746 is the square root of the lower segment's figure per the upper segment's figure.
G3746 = 0.66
